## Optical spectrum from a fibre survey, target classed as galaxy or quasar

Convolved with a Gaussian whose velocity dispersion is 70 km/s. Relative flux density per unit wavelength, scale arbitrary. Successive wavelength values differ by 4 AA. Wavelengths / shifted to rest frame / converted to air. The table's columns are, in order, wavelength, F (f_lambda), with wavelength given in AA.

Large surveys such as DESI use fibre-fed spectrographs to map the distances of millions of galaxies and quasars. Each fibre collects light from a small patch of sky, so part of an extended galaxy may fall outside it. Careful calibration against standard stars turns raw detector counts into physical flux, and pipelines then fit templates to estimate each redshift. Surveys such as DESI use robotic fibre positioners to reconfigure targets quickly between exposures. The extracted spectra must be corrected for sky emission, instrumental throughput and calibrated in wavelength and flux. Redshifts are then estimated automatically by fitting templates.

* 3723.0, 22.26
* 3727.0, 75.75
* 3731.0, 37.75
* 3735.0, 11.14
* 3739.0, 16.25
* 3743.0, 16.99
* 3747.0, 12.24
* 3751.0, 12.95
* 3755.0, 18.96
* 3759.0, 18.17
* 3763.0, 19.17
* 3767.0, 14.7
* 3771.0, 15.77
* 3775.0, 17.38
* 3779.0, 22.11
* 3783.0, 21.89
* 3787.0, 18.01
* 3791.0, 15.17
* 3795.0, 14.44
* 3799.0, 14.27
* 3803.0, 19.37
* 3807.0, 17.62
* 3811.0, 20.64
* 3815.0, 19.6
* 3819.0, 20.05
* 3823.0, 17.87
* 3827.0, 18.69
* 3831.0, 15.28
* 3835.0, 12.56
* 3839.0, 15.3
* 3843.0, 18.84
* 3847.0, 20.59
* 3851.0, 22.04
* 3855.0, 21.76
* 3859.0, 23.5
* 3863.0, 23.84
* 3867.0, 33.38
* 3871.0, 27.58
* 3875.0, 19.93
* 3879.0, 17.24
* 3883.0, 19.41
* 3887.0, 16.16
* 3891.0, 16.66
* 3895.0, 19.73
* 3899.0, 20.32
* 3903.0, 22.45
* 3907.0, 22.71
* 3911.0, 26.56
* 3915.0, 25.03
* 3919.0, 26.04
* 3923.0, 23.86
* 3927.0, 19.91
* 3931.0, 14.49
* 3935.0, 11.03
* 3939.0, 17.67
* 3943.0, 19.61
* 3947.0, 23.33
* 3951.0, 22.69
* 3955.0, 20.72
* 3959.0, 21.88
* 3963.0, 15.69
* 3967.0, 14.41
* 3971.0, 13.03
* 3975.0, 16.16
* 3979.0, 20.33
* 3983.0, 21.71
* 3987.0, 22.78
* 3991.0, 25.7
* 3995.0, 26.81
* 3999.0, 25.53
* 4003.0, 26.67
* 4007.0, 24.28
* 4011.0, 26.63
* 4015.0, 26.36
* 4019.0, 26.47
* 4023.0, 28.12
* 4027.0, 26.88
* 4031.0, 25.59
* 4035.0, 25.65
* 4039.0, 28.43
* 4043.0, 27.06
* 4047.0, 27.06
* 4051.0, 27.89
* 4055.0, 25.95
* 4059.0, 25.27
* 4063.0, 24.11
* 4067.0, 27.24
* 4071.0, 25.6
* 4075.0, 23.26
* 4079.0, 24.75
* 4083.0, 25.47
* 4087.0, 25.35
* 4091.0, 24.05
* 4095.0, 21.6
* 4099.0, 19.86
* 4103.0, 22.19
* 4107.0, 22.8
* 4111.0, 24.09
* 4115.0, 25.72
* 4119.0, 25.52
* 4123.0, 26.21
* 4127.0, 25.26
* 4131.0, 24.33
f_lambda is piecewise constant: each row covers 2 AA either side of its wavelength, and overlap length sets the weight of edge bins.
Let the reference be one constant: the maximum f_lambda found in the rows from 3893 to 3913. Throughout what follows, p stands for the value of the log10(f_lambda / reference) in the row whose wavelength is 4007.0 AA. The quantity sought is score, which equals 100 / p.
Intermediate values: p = -0.04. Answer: -2565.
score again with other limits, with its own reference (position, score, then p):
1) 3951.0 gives -1462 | -0.07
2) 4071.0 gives -6255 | -0.02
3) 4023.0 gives 4034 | 0.02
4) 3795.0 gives -378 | -0.26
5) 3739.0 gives -469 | -0.21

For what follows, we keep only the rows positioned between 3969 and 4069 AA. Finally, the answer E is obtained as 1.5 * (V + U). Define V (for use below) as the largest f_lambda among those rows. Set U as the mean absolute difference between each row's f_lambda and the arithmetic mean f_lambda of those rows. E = 46.4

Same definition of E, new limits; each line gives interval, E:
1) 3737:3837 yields 36.6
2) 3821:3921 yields 55.4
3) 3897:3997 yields 45.5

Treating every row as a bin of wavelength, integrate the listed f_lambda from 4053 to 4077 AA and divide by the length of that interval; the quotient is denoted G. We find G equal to 25.2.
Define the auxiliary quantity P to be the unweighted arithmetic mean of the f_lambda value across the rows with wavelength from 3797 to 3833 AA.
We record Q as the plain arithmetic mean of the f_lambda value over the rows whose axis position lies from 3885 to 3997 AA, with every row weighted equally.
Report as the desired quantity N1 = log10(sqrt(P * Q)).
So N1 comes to 1.28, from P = 18.2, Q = 20.3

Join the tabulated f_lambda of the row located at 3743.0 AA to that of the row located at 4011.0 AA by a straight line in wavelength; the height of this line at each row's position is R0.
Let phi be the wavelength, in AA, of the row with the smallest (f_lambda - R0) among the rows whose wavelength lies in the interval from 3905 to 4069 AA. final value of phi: 3935.0 AA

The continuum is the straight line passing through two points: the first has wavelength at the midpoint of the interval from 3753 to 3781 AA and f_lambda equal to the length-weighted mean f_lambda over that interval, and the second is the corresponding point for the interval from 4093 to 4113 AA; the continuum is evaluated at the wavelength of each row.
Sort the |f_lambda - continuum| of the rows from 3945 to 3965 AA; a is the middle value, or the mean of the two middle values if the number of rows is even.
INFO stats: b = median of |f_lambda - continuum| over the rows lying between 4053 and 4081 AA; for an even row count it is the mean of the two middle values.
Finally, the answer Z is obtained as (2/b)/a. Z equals 0.22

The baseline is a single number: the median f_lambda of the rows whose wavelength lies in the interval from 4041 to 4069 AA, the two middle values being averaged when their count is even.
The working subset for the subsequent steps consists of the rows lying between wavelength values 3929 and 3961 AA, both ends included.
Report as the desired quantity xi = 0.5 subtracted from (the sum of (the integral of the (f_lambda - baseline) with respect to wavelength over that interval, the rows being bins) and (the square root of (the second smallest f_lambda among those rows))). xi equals -257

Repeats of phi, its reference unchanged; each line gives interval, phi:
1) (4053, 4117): 4099.0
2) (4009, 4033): 4031.0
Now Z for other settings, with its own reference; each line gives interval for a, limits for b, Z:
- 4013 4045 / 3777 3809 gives 0.11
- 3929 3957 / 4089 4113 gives 0.65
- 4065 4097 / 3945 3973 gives 0.20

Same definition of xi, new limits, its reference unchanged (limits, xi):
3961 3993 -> -263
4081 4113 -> -120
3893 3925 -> -115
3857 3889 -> -138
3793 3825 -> -287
